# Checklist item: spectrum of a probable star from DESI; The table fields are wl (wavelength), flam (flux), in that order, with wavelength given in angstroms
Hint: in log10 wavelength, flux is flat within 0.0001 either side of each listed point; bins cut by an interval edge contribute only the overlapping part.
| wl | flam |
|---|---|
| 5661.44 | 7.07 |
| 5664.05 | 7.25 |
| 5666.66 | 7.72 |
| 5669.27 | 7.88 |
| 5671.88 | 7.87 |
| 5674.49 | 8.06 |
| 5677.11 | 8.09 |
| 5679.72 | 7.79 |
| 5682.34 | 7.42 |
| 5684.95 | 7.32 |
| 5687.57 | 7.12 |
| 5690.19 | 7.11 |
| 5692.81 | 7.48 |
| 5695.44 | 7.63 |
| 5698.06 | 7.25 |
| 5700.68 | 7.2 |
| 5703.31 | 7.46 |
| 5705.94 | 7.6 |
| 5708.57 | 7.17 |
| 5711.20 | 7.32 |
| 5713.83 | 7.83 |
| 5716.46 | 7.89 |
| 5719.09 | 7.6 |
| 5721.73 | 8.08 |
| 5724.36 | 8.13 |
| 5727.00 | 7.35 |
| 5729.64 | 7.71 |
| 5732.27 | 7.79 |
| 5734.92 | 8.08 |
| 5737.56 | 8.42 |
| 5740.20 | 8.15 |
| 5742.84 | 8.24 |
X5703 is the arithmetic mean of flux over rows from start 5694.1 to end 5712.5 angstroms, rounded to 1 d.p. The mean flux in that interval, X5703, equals 7.4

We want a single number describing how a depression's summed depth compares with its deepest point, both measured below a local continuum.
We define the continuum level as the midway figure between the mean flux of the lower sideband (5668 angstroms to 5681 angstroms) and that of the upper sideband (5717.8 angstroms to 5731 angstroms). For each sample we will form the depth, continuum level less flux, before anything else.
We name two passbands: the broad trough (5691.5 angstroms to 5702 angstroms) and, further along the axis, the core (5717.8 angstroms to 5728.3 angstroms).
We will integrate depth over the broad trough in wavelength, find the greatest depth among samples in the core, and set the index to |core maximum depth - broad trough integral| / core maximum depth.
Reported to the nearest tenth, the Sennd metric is 8.7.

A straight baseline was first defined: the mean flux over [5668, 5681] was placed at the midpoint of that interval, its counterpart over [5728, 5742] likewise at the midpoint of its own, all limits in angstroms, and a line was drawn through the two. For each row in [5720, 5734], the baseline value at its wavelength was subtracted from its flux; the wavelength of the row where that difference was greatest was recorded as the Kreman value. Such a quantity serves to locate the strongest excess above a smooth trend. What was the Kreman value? 5724.36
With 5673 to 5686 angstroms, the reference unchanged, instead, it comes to 5677.11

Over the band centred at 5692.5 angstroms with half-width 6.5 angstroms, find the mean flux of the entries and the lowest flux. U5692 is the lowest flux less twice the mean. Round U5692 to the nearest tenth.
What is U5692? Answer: -7.5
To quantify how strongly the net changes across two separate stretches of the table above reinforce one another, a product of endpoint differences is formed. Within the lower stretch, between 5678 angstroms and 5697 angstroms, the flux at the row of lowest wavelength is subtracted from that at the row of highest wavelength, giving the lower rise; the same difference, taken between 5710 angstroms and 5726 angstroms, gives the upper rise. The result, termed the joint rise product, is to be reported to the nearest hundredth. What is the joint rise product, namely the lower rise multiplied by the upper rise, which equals -0.13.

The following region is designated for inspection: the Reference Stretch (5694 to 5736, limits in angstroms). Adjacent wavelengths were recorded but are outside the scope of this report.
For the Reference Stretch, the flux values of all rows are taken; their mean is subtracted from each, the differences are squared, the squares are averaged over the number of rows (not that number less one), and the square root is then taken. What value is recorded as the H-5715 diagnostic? 0.31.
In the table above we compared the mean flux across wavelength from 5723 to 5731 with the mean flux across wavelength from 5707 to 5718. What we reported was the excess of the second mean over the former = -0.18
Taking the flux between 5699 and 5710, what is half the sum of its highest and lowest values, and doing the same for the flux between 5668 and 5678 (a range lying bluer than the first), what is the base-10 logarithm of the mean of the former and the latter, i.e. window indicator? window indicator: 0.886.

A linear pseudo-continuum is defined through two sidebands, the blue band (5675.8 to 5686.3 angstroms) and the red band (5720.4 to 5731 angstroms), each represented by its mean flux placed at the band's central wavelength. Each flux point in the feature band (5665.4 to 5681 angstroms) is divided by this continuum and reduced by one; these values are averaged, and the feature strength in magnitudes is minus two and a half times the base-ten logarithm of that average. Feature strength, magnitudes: 3.6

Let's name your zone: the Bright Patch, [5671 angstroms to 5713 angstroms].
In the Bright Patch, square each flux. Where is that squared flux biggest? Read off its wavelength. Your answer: 5677.11 angstroms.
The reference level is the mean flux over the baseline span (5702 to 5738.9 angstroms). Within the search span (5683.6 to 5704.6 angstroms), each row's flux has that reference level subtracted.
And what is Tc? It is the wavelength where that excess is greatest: 5695.44 angstroms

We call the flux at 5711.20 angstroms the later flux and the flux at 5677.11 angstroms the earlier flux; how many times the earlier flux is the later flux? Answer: 0.90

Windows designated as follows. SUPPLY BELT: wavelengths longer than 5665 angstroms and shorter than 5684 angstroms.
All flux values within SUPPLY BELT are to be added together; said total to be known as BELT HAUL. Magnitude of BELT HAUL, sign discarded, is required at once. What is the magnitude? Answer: 54.8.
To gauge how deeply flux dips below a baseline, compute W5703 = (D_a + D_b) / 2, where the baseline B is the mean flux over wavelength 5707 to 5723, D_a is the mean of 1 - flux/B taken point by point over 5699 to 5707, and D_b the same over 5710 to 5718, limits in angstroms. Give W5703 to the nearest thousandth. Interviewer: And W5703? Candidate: 0.013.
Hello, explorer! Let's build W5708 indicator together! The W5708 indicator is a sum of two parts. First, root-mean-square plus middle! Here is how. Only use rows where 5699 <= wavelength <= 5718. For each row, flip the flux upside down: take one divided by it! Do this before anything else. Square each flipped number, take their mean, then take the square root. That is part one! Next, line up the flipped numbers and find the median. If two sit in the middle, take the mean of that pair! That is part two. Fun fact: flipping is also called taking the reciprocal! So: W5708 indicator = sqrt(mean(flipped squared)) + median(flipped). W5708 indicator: 0.268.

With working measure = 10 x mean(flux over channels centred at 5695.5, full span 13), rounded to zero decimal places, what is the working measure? 73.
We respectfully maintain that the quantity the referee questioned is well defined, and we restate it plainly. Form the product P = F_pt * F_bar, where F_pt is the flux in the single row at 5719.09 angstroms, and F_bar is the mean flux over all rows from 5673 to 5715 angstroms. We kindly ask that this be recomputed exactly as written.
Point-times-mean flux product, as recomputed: 57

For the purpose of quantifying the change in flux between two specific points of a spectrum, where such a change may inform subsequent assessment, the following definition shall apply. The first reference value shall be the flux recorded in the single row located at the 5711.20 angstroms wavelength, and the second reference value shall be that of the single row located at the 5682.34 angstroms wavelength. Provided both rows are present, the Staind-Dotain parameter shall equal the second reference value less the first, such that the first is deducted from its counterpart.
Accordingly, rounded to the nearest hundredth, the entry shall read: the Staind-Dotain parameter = 0.10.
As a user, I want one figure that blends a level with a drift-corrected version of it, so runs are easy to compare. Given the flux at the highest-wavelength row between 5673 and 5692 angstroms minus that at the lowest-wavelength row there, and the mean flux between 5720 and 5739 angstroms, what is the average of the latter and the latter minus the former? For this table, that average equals 8.41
